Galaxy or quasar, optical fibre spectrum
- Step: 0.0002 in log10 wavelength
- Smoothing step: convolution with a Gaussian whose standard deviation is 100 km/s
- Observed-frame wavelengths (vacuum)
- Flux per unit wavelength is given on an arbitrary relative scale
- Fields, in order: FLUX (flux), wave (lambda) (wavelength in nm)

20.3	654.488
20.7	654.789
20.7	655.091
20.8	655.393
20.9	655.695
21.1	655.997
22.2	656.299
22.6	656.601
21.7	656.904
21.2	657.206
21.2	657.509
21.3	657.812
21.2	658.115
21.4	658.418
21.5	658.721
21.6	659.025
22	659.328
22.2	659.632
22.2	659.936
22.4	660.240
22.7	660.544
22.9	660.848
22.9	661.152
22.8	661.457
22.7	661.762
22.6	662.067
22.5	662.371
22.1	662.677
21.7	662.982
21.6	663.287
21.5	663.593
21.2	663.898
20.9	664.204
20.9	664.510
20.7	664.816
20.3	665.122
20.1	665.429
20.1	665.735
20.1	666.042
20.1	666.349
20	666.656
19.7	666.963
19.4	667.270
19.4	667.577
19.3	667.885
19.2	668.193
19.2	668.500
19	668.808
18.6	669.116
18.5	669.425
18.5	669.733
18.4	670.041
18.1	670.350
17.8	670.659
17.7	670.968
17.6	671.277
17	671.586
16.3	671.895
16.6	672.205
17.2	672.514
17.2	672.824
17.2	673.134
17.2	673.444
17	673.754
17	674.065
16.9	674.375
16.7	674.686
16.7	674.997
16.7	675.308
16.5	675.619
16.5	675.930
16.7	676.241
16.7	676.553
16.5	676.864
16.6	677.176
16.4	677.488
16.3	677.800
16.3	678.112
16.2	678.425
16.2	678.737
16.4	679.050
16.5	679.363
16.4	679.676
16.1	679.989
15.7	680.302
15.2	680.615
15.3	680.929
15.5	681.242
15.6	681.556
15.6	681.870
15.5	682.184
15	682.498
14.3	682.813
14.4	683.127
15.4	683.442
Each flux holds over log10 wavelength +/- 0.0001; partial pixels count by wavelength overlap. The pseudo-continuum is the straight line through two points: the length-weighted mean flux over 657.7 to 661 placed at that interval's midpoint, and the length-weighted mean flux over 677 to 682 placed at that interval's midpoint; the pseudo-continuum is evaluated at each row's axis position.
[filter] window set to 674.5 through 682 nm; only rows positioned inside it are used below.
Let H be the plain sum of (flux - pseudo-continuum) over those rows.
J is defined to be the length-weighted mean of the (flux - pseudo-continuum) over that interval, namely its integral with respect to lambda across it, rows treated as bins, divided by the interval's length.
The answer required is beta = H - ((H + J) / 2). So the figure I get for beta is -2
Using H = -4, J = -0.16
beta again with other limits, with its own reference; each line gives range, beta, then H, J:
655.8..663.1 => 1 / 3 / 0.10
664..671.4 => -2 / -4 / -0.16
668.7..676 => -9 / -18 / -0.76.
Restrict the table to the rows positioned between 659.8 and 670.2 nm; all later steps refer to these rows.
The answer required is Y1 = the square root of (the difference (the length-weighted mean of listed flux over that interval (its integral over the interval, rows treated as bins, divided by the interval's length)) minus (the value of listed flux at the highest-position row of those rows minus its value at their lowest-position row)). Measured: 4.95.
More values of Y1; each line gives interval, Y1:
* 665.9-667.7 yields 4.53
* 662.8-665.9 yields 4.74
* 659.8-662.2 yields 4.72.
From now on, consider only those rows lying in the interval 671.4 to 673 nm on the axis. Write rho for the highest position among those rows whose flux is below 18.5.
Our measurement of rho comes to 672.824 nm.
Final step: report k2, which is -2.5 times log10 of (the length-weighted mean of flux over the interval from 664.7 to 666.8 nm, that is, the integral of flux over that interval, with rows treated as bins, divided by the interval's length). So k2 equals -3.3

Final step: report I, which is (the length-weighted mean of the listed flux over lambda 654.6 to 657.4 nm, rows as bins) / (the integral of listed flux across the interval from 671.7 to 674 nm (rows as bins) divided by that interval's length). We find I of 1.26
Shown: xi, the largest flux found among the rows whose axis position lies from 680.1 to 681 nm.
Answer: 15.7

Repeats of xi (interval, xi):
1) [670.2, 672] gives 18.1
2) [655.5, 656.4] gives 22.2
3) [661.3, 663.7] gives 22.8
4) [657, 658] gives 21.3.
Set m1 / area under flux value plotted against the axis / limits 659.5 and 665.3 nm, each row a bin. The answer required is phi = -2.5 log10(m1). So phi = -5.26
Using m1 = 127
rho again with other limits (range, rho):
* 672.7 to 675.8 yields 675.619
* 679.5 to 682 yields 681.870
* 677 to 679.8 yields 679.676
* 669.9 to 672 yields 671.895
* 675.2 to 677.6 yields 677.488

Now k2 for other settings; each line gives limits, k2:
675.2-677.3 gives -3.1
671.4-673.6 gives -3.1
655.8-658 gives -3.3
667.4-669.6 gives -3.2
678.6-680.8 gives -3.0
